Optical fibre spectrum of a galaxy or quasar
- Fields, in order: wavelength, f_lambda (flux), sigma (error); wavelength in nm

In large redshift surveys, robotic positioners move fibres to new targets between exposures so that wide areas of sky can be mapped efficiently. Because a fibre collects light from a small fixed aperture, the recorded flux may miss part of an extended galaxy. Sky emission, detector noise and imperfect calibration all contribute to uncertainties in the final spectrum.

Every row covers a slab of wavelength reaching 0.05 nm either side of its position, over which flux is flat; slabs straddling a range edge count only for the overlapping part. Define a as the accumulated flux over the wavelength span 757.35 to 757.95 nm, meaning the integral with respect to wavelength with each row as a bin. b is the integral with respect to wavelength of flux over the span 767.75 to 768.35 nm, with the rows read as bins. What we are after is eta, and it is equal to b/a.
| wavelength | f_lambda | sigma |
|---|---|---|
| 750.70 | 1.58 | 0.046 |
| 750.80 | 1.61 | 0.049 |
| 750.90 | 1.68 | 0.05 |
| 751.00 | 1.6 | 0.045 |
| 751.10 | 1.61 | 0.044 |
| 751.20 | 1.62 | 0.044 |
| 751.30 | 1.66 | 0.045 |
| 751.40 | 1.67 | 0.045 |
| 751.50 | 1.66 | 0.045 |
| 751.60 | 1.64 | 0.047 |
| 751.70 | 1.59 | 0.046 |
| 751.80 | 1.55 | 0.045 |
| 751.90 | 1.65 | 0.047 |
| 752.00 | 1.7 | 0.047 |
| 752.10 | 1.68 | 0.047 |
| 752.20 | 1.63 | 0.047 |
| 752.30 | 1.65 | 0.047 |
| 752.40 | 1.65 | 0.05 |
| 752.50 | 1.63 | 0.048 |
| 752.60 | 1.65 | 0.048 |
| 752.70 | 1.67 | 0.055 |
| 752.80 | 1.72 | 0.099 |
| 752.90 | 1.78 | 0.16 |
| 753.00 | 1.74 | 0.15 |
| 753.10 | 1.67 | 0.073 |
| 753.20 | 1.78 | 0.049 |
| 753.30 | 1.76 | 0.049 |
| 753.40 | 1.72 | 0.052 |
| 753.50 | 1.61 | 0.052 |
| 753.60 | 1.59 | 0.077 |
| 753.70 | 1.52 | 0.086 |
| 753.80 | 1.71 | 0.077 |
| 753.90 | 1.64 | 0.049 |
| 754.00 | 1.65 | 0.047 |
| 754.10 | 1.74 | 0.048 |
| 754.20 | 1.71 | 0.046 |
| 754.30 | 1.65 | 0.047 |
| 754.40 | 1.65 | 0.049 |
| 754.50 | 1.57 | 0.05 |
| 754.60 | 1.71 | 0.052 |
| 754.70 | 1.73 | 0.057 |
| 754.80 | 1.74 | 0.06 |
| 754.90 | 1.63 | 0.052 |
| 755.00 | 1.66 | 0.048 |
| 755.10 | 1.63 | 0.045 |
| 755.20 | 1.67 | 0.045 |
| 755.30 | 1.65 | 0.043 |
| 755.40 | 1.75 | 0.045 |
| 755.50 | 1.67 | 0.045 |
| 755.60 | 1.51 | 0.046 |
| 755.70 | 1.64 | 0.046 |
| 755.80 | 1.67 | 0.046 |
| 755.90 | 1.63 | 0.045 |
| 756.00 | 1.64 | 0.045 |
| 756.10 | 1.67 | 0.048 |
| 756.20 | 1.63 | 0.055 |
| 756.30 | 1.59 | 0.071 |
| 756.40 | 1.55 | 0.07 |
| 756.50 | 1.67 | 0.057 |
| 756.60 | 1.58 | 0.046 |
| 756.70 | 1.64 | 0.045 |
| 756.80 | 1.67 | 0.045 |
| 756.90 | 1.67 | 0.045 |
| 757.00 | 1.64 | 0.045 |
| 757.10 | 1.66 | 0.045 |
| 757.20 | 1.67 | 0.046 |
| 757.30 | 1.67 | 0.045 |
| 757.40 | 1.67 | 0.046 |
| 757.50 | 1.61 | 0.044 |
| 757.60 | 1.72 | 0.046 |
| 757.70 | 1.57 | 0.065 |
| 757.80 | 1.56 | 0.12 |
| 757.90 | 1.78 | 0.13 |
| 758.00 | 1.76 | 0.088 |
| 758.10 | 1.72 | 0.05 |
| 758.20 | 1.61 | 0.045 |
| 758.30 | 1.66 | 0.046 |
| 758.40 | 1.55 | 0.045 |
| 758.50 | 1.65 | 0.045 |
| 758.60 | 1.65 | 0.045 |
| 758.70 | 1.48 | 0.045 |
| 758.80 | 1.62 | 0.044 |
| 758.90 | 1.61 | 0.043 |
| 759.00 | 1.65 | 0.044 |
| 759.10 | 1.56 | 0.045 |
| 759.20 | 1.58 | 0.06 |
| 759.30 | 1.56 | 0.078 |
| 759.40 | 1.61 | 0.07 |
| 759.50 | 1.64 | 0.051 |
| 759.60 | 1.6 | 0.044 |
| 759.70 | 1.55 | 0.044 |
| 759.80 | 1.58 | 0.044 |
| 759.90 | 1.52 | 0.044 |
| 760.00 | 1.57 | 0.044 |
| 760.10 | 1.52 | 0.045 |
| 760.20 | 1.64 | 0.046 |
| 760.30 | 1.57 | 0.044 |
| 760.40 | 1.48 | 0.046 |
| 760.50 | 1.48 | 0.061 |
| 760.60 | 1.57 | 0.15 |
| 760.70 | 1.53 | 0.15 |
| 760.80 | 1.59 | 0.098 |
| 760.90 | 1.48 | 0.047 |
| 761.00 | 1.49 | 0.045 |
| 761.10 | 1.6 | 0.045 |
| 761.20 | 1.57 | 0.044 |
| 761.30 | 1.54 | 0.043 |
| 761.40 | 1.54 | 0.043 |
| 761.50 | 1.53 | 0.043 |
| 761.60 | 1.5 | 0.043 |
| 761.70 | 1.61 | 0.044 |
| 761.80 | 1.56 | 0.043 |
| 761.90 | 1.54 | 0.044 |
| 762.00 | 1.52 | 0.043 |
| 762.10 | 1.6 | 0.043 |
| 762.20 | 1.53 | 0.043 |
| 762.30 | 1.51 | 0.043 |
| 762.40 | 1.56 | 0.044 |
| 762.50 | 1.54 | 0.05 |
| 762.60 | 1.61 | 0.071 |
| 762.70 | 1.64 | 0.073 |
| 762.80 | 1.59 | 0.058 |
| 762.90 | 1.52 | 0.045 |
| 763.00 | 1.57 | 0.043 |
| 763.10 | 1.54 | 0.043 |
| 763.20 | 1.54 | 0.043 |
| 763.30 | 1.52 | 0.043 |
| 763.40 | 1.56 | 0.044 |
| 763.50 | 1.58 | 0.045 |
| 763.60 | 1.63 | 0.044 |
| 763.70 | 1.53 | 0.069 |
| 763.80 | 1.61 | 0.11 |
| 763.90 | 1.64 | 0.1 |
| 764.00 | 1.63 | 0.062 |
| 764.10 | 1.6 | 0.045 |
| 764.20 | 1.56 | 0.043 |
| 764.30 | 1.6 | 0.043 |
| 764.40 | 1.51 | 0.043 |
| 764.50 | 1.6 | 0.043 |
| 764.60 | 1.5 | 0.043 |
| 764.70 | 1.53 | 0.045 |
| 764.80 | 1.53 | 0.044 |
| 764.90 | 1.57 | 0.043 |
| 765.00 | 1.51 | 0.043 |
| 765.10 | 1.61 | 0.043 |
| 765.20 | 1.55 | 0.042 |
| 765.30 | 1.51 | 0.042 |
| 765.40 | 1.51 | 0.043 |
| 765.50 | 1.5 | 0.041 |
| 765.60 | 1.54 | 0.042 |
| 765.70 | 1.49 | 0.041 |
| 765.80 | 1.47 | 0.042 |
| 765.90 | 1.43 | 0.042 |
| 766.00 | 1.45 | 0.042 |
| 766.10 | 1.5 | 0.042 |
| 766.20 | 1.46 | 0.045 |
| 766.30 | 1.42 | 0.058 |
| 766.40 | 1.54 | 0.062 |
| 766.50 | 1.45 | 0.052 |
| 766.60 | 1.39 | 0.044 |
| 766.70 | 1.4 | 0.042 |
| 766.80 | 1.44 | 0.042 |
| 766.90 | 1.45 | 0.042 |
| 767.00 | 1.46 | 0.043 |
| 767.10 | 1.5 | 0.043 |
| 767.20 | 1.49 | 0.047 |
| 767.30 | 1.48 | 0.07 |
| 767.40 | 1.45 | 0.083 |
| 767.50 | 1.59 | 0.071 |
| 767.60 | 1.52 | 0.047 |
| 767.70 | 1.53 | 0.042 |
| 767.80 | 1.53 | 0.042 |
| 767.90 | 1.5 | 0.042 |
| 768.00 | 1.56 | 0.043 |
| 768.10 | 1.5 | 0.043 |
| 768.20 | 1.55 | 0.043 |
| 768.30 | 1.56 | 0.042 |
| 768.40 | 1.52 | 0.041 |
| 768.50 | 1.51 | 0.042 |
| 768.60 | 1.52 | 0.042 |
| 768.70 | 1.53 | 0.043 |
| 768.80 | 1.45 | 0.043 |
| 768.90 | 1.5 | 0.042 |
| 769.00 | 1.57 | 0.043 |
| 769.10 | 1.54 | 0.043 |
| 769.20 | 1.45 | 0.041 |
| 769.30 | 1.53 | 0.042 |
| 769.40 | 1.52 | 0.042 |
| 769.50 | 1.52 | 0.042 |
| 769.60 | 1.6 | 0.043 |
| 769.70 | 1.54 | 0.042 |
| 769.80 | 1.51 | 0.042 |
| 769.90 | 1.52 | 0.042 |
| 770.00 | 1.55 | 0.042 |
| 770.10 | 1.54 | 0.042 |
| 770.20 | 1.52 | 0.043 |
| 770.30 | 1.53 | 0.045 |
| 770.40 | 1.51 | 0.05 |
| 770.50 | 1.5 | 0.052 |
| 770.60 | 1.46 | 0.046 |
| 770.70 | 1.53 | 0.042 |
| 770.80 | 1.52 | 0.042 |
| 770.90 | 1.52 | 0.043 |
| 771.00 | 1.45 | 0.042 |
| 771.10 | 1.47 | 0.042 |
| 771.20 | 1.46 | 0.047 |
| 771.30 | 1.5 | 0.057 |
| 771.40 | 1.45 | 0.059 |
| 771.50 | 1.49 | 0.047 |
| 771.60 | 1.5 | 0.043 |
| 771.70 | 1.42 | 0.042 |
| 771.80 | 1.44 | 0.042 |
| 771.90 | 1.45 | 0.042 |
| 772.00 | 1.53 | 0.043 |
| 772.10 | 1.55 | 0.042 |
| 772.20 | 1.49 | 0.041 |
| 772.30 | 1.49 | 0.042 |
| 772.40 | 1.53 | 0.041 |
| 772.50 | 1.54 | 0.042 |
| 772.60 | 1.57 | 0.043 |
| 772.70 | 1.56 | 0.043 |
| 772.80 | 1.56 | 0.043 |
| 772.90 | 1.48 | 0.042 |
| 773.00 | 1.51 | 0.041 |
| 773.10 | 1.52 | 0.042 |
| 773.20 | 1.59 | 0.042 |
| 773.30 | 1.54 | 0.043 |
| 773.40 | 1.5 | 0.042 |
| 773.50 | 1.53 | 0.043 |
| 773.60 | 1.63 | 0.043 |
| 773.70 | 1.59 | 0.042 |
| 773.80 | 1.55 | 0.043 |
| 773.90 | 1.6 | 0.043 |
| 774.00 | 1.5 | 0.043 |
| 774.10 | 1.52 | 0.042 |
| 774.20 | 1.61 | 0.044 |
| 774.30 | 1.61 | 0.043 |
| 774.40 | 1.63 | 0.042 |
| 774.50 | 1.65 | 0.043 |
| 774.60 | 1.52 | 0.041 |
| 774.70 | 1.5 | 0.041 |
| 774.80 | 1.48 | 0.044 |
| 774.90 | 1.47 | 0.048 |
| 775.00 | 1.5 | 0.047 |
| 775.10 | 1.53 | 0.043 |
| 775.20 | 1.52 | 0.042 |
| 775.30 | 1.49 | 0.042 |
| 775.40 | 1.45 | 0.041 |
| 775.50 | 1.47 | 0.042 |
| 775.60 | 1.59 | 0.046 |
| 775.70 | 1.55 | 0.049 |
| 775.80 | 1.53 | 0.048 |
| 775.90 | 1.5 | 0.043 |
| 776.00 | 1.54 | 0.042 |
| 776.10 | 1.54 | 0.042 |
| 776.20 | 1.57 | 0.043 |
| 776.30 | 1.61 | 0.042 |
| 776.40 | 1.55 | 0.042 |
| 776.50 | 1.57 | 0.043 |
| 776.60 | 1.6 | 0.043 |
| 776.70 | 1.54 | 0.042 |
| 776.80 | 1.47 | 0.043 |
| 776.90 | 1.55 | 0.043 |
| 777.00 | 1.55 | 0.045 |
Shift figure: 0.93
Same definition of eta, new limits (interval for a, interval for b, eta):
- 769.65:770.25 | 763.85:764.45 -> 1.04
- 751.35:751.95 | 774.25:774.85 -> 0.96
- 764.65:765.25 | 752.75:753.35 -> 1.12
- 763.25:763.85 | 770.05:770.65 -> 0.96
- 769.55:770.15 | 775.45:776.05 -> 0.99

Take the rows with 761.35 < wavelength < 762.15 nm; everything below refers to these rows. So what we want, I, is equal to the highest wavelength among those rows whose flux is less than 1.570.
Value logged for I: 762.00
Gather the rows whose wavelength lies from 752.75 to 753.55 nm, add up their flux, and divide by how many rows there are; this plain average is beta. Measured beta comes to 1.72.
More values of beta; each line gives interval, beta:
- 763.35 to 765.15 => 1.57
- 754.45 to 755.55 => 1.67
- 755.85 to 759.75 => 1.63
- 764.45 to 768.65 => 1.50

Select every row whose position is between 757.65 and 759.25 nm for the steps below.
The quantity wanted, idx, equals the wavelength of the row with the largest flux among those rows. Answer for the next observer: 757.90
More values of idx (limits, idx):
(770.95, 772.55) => 772.10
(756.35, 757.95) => 757.90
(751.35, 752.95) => 752.90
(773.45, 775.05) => 774.50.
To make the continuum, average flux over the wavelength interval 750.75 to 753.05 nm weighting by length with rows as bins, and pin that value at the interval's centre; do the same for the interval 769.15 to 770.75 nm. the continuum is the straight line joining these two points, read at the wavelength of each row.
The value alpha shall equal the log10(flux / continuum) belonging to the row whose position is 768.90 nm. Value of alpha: -0.008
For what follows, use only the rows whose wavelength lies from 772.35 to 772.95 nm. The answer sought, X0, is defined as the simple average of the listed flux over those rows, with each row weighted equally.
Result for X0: 1.54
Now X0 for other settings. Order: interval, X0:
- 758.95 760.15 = 1.58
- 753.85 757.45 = 1.65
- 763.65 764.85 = 1.57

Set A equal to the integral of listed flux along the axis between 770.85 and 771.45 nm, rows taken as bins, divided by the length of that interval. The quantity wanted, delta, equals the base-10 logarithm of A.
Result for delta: 0.169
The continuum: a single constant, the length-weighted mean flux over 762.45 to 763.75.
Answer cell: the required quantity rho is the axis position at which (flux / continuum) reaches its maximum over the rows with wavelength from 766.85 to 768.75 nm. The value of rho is 767.50 nm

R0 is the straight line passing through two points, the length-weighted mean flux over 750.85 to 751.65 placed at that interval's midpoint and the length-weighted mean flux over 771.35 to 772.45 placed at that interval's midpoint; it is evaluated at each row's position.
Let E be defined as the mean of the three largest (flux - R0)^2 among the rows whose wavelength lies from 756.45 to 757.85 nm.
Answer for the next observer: 0.009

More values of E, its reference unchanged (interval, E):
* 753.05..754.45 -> 0.018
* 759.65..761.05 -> 0.008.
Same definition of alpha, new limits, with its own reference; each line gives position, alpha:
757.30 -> 0.015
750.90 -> 0.005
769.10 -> 0.004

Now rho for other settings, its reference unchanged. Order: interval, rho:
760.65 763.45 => 762.70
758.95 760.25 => 759.00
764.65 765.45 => 765.10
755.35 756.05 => 755.40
